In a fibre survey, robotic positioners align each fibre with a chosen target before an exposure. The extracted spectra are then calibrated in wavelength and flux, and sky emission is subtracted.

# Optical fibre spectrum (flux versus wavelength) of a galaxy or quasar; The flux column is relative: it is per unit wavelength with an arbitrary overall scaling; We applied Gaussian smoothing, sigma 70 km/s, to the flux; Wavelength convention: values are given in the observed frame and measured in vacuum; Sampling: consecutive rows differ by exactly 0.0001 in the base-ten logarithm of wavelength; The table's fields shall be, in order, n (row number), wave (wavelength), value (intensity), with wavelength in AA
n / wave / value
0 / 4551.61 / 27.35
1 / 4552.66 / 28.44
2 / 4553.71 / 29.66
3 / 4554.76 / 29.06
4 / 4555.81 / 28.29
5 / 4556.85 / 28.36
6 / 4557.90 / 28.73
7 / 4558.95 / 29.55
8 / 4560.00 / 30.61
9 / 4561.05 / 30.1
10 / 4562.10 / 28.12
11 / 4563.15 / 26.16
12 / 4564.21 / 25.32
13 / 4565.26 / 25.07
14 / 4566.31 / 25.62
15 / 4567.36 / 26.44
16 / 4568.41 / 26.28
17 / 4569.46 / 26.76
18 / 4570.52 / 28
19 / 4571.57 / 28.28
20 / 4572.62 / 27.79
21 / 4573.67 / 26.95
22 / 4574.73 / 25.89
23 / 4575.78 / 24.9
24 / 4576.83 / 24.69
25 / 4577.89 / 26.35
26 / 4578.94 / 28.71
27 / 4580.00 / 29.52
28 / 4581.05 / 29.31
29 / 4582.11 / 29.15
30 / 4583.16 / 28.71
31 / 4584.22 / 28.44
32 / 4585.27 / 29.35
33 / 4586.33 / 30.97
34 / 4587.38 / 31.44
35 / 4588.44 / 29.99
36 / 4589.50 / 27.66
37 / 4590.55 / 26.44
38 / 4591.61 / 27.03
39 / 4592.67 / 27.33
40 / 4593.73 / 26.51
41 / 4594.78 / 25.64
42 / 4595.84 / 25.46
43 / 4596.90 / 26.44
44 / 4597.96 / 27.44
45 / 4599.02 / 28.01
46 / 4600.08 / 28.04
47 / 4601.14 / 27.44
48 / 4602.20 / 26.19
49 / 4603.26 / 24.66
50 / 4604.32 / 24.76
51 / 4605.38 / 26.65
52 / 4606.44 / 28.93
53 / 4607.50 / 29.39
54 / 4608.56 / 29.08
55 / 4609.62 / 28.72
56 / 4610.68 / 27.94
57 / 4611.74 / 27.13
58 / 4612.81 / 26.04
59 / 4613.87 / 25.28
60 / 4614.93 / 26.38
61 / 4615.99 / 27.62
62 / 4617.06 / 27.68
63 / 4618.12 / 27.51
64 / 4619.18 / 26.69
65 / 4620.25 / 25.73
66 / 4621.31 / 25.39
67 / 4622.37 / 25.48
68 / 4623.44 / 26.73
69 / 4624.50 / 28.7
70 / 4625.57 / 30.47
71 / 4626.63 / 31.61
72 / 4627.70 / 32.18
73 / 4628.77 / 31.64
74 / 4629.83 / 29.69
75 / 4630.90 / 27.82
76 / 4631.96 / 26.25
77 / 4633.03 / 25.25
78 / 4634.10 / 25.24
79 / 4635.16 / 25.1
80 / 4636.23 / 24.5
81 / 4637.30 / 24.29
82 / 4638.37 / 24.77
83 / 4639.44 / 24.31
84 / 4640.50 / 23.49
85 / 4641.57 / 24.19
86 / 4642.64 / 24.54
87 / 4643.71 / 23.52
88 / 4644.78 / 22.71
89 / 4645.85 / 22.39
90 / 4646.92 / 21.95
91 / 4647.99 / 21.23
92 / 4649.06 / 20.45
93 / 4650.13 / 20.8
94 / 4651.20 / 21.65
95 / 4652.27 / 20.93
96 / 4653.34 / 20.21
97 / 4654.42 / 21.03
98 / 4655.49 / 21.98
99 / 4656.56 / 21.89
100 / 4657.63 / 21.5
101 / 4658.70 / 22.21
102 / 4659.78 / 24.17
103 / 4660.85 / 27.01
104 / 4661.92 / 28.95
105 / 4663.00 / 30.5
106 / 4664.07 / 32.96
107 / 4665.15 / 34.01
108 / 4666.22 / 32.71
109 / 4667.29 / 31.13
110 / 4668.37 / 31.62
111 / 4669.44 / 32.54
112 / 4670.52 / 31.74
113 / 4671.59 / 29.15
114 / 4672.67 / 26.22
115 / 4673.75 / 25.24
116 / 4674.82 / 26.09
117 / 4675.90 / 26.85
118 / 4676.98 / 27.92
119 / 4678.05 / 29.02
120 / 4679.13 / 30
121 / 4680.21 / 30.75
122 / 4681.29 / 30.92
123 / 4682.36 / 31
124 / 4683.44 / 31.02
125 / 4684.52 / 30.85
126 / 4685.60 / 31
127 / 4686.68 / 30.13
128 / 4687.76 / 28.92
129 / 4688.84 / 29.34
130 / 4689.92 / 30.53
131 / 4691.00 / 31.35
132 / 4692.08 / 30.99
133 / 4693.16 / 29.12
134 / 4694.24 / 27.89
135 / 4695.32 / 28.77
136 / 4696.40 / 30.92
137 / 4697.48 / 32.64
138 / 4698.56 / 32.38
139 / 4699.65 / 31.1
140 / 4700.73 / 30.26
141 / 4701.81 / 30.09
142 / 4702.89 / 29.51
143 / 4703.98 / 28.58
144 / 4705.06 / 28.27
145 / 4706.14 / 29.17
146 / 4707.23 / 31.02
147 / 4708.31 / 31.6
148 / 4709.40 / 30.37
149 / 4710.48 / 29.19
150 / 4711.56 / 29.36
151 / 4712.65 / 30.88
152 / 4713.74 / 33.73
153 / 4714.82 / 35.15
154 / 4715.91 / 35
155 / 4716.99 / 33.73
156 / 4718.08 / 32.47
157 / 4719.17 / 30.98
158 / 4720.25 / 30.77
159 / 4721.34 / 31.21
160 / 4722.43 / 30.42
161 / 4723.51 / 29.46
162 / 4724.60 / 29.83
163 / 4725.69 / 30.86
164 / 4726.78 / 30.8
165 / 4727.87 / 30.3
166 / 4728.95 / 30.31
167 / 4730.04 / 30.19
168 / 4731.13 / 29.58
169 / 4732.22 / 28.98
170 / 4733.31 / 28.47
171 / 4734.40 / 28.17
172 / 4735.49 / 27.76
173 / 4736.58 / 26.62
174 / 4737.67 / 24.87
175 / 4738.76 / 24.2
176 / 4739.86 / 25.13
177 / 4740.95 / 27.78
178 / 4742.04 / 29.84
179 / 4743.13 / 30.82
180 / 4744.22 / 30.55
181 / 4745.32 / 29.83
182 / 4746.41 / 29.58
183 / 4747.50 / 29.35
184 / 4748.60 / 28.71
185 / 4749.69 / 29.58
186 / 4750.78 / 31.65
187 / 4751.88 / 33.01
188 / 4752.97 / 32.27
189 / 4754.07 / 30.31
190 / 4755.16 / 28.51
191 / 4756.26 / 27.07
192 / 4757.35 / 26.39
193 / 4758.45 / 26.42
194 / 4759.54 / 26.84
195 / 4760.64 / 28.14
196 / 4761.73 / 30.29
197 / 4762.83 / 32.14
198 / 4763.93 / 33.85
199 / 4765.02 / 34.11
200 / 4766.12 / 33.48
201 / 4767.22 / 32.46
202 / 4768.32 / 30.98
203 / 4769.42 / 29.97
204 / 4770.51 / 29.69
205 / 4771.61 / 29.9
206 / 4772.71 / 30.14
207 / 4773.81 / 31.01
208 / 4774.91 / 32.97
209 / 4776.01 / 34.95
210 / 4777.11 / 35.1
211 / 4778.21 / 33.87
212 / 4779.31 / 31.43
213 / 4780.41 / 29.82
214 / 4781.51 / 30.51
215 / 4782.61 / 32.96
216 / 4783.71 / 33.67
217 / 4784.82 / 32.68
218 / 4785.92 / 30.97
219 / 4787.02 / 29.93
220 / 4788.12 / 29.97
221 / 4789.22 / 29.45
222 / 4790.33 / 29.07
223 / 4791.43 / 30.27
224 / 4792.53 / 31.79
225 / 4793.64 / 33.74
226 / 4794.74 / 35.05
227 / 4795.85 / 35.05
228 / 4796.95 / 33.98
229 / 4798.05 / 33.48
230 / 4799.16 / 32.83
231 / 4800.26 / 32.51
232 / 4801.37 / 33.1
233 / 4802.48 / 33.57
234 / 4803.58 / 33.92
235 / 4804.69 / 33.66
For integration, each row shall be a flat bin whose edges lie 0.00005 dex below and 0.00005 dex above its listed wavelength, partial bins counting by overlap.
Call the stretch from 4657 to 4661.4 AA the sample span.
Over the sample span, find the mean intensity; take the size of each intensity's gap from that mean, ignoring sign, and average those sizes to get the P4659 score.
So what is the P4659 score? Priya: 1.9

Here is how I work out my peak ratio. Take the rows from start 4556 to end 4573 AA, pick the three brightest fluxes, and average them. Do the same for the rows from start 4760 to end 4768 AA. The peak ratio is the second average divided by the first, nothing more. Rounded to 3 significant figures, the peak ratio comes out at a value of 1.12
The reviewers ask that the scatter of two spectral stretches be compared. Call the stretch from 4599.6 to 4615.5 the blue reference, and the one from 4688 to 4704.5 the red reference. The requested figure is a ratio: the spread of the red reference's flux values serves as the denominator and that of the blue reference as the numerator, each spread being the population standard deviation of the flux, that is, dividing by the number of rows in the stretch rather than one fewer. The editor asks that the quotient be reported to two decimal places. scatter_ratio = 1.14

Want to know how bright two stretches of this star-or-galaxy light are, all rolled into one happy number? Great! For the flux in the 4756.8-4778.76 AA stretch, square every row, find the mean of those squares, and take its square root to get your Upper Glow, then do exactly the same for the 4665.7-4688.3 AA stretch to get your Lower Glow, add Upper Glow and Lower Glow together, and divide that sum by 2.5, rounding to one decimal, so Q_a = 24.4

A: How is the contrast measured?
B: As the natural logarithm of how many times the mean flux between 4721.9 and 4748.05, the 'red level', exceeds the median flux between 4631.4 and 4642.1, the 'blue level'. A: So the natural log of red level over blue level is 0.160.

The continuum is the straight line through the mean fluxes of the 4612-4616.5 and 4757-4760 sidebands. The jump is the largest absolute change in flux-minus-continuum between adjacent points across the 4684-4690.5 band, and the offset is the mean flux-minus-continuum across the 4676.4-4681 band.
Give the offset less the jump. 1.8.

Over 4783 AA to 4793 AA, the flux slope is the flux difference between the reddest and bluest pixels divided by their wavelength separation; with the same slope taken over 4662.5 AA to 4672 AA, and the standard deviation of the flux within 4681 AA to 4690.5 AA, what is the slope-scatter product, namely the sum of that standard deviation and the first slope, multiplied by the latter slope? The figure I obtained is -0.1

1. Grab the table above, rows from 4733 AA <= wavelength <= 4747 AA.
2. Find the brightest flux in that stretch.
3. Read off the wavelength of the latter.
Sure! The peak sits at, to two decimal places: 4743.13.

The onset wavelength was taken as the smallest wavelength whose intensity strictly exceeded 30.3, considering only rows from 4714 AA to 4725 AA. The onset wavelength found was 4714.82 AA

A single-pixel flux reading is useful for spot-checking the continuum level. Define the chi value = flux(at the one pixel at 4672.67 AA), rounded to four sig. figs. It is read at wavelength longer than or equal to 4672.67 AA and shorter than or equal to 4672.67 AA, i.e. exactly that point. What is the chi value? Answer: 26.22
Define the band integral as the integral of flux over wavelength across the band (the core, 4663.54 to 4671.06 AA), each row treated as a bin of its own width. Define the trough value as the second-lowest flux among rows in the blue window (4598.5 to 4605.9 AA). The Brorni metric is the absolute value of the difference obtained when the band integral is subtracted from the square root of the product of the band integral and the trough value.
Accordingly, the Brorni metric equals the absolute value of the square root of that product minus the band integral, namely 166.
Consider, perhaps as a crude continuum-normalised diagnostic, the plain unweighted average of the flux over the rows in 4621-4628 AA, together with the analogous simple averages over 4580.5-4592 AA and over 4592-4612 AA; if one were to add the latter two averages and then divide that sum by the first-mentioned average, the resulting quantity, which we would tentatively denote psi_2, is 1.96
